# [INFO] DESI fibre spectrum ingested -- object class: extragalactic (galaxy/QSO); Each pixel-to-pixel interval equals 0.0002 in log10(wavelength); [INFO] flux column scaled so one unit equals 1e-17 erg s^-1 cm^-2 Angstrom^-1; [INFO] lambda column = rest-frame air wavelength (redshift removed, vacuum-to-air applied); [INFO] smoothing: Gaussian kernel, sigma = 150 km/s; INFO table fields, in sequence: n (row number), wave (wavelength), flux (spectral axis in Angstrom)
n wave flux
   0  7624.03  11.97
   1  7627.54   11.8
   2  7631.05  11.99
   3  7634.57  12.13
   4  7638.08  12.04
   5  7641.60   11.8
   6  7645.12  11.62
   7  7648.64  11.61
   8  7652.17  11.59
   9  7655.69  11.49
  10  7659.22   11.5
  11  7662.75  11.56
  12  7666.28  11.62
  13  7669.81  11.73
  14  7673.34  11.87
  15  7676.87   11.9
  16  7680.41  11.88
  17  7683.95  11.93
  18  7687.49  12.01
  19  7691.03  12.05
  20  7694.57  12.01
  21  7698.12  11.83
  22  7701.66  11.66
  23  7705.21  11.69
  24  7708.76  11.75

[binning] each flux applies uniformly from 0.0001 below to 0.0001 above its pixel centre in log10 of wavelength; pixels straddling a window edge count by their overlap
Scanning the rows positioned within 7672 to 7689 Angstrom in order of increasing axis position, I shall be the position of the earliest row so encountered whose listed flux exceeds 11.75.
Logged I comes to 7673.34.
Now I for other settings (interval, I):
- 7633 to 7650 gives 7634.57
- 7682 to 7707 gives 7683.95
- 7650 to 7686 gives 7673.34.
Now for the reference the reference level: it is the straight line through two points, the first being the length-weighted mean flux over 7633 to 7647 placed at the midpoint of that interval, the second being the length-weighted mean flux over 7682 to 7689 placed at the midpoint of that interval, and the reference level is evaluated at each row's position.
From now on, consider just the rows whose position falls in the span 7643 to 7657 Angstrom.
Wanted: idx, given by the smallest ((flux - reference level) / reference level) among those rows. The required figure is -0.036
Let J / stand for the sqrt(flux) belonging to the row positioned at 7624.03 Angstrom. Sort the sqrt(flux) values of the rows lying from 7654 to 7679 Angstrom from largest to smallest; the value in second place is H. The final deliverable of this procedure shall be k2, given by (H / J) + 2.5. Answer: 3.50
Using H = 3.45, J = 3.46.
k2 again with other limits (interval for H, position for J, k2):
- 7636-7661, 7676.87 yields 3.50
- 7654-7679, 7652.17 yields 3.51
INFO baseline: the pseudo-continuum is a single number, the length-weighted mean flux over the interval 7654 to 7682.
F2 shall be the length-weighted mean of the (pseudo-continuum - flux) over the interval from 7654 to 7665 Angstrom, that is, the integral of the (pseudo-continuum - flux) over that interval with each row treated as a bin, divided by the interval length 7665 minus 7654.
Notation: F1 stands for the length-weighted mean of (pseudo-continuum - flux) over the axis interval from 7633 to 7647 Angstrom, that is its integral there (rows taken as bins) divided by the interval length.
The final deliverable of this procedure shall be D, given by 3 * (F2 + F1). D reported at -0.1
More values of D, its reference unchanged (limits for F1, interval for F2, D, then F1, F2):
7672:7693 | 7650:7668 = -0.3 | -0.25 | 0.1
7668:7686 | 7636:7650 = -0.8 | -0.17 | -0.1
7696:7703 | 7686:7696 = -1.2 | -0.07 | -0.3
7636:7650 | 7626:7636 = -1.1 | -0.09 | -0.3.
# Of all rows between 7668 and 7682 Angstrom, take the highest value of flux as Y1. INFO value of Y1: 11.9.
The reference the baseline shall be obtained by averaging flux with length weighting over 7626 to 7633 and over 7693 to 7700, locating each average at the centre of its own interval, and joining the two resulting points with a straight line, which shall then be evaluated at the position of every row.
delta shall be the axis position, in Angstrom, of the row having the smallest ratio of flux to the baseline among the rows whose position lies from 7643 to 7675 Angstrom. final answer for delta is 7655.69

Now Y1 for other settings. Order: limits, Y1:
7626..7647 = 12.13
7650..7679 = 11.9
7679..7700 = 12.05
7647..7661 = 11.61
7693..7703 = 12.01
